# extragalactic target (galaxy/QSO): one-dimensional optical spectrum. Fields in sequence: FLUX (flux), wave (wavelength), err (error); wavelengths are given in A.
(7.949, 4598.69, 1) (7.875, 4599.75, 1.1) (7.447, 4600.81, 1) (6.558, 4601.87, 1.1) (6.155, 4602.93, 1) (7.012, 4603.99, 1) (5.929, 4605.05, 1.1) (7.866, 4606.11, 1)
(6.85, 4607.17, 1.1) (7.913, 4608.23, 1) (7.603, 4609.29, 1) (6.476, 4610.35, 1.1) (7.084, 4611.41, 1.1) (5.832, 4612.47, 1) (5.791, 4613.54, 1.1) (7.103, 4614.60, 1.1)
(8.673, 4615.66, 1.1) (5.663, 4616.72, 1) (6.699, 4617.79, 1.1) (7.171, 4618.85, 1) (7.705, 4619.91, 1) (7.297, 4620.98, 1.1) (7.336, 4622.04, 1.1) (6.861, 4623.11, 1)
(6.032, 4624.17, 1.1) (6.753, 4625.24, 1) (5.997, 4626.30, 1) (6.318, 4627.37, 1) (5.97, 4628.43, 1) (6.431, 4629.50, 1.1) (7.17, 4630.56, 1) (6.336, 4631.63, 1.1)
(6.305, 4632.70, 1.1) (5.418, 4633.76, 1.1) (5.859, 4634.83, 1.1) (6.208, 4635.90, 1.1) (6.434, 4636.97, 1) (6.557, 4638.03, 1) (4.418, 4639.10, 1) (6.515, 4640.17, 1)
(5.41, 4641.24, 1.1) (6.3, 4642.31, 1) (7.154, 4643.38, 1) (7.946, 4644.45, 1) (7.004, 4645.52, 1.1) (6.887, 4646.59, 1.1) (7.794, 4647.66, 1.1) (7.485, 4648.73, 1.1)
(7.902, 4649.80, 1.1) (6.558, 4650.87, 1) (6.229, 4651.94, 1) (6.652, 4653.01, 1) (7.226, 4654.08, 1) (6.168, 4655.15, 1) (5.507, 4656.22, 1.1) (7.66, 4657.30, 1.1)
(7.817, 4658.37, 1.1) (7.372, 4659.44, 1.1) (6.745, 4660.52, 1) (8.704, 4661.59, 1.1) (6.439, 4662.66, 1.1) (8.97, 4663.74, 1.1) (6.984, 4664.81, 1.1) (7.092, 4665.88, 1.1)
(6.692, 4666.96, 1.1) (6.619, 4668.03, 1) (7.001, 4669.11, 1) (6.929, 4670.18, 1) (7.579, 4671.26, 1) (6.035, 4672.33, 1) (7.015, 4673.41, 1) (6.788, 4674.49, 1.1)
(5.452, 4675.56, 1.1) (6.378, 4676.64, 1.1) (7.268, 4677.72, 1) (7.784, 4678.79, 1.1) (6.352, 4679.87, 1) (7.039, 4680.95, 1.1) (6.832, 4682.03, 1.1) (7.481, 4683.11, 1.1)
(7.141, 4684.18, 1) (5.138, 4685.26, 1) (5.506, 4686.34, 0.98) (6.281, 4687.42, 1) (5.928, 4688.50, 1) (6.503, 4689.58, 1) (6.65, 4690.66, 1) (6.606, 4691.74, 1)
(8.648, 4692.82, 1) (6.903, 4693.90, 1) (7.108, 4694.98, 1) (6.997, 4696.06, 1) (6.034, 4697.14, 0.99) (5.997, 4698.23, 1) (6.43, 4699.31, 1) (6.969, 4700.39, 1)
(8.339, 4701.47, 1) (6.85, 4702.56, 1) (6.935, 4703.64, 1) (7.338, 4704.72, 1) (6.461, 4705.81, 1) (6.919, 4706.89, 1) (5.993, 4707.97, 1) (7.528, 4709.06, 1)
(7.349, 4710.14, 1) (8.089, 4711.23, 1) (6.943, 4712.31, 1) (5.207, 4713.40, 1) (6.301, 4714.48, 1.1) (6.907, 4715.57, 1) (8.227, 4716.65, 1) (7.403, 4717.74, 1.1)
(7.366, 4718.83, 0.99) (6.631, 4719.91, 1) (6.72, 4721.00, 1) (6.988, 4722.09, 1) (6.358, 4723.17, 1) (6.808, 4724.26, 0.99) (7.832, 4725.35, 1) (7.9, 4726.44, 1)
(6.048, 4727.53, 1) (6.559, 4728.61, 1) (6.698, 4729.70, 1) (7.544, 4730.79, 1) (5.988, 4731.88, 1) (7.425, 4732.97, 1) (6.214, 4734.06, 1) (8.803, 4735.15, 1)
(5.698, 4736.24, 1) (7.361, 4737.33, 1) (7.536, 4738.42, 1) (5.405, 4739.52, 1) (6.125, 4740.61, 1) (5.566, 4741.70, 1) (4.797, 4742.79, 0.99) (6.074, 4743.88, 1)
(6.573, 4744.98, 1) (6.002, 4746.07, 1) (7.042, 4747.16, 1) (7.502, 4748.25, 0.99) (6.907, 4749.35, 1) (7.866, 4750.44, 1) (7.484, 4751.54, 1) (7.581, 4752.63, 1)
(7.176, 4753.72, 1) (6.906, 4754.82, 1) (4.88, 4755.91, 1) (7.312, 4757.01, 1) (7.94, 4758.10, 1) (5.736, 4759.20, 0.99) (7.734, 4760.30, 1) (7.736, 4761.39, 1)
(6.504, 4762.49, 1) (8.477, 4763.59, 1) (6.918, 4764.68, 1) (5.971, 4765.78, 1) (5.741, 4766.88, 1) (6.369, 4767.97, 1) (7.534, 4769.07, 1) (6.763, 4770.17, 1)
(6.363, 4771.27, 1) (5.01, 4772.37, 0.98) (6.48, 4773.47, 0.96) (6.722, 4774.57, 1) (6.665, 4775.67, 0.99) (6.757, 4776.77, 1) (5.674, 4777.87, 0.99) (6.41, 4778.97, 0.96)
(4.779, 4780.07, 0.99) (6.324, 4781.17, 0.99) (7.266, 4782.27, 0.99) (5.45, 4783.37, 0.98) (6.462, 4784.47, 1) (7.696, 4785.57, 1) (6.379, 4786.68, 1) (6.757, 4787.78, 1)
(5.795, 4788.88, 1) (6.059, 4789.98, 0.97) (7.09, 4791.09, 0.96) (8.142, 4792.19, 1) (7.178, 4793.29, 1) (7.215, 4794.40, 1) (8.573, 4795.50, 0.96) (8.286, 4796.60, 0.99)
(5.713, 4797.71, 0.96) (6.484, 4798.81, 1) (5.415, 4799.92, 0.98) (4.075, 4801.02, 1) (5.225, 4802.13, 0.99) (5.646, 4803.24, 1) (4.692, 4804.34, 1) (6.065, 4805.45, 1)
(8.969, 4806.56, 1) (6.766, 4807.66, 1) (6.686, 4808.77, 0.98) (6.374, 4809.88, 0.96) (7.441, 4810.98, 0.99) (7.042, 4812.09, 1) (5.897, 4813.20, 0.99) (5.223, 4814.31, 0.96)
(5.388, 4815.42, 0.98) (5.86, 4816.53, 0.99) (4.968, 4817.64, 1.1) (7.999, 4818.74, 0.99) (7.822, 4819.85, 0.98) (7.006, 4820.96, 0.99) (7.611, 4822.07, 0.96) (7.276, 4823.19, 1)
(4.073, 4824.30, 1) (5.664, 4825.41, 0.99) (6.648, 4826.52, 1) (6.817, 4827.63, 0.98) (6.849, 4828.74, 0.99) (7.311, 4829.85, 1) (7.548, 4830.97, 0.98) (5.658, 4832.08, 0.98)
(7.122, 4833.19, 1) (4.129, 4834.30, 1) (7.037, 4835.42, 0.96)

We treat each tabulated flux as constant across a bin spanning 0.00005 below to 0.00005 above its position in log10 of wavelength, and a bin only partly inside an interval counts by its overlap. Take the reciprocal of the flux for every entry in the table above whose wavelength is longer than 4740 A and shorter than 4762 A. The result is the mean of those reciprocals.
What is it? 0.152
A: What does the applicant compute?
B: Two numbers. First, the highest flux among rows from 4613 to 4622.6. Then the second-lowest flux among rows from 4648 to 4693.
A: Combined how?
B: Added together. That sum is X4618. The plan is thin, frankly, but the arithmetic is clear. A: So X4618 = 14.1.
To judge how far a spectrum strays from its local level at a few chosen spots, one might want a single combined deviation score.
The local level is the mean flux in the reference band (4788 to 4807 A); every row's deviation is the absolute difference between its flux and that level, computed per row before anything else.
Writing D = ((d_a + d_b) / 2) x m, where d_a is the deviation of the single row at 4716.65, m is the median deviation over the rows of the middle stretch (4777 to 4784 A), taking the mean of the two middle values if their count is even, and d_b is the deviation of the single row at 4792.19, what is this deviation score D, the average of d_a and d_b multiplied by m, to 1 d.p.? 1.3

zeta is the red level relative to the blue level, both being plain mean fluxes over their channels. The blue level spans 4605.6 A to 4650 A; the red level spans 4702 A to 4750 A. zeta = 1.01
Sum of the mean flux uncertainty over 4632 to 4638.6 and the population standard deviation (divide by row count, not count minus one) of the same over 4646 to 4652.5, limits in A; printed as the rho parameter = 1.11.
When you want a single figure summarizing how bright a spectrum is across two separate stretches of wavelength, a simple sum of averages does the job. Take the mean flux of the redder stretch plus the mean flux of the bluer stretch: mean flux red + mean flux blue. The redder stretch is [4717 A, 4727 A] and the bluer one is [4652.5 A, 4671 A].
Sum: 14.2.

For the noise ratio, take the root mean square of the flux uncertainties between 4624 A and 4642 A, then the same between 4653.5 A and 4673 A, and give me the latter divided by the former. 1.01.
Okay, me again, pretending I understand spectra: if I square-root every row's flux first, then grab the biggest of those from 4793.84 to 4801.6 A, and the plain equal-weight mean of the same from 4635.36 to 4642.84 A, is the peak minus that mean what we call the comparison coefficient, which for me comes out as 0.49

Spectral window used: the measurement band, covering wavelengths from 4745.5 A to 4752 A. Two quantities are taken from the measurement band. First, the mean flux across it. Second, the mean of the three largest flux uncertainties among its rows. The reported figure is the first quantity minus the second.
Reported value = 6.1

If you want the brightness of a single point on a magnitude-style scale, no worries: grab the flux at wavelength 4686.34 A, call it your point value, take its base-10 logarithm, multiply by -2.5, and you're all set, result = -1.85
